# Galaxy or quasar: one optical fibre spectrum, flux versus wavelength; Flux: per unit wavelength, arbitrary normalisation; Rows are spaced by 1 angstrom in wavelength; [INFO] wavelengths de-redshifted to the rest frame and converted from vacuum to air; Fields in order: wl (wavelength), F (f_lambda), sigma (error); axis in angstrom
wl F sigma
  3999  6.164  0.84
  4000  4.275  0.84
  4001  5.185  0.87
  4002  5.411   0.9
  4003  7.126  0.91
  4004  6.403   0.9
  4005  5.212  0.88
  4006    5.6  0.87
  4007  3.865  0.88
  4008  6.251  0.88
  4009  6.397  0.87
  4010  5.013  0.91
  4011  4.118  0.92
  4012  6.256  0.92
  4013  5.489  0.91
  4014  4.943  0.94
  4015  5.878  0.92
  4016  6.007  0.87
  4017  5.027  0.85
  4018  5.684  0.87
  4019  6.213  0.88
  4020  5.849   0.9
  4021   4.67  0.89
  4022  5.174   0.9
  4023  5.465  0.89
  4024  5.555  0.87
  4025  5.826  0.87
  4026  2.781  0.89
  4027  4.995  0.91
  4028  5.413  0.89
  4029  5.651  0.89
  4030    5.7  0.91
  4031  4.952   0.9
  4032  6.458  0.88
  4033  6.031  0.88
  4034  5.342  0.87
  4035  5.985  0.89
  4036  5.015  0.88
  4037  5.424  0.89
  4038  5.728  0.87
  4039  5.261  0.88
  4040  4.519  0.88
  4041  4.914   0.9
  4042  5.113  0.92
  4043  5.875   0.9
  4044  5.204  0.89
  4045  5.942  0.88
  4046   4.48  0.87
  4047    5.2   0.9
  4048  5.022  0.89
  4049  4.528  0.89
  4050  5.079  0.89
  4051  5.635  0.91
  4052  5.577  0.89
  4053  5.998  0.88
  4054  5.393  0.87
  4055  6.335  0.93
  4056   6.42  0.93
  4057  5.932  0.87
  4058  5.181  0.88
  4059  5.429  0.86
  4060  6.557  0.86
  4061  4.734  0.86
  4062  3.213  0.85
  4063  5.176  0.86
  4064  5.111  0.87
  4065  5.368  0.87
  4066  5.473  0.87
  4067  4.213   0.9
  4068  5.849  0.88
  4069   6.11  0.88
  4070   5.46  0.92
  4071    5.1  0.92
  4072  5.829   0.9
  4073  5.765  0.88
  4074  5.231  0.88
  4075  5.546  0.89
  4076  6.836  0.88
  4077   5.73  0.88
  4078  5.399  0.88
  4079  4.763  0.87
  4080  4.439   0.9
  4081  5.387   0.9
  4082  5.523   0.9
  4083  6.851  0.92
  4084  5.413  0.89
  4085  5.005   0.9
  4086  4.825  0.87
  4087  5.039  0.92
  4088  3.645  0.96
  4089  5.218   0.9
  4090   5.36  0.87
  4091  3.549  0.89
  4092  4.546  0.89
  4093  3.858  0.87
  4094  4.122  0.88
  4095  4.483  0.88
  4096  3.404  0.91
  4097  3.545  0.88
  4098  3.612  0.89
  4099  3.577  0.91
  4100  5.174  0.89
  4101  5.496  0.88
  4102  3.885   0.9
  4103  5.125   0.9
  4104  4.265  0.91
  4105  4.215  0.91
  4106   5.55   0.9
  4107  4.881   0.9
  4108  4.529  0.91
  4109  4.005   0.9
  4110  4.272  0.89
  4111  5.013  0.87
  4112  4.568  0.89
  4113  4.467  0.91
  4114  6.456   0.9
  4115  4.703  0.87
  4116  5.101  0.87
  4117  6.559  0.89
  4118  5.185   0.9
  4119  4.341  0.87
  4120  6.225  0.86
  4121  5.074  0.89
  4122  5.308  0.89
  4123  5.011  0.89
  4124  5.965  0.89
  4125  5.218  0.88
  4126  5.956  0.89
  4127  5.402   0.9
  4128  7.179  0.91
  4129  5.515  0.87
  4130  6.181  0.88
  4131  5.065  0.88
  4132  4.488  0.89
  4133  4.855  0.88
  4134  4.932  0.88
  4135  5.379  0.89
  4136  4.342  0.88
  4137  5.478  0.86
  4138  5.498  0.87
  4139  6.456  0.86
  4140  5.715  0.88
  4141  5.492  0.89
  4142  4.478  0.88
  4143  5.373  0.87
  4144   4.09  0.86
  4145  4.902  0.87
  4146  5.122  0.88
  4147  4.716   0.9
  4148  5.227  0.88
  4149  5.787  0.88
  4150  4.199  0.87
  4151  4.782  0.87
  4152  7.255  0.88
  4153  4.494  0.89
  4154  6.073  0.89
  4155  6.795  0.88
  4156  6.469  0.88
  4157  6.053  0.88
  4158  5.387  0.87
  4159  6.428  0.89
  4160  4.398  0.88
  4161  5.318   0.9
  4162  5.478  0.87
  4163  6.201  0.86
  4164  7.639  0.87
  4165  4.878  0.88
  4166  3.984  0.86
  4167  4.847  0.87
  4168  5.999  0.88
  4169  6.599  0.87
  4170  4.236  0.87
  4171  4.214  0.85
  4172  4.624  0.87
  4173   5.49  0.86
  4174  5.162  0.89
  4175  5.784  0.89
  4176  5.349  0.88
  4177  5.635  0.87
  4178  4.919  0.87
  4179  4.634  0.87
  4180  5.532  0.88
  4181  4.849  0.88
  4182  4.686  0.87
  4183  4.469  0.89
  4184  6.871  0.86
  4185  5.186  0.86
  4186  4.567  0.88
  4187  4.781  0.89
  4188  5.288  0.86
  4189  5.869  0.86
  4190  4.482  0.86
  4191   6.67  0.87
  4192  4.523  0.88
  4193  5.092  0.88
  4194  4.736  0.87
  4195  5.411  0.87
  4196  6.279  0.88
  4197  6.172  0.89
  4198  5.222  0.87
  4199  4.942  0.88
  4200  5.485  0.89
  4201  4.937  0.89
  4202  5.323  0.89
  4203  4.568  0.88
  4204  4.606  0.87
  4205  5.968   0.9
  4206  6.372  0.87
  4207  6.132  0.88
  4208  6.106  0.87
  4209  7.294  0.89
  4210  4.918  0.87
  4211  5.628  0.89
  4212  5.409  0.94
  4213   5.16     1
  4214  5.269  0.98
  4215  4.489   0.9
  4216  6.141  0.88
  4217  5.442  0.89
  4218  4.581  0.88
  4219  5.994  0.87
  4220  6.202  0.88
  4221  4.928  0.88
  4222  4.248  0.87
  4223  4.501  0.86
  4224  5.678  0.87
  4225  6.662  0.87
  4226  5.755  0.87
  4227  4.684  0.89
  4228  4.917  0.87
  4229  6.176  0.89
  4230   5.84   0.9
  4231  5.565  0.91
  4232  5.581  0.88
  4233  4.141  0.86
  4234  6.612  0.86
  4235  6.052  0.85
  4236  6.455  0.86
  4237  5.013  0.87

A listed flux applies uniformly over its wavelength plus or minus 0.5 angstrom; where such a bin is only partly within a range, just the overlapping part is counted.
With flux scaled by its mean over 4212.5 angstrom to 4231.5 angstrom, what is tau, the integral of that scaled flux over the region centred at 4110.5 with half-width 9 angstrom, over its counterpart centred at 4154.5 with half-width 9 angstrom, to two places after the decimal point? 0.87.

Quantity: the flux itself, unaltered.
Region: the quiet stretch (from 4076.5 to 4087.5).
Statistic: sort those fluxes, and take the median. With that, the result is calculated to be 5.39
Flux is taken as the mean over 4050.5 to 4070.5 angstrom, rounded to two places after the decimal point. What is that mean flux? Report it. 5.46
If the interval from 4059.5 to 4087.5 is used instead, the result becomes 5.36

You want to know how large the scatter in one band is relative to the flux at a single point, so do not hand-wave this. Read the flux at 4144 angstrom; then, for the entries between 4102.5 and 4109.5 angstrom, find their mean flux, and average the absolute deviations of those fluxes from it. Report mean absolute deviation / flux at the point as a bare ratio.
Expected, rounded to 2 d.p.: 0.11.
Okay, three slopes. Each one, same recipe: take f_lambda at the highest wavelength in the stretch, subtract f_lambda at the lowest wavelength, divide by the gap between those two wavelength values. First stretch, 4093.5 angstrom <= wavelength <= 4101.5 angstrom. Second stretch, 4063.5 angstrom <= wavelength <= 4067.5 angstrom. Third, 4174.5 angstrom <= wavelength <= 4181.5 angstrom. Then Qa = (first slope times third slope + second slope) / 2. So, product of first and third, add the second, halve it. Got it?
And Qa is -0.16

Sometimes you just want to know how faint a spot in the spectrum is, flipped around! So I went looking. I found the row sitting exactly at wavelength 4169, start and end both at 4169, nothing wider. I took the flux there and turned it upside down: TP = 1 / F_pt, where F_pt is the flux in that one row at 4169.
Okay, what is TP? 0.152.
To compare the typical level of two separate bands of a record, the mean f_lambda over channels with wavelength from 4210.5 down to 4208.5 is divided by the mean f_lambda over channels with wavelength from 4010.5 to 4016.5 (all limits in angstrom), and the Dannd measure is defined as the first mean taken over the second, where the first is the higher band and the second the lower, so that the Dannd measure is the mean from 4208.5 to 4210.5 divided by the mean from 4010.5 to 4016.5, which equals 1.12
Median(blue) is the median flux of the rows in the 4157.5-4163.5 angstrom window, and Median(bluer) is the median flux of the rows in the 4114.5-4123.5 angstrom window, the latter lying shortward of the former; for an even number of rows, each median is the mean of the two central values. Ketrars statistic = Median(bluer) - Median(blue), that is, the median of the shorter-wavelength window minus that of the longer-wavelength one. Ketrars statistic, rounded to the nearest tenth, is -0.3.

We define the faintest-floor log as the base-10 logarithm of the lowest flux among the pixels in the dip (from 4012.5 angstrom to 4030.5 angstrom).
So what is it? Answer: 0.44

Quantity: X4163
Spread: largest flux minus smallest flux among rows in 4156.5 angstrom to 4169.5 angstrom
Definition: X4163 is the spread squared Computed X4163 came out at 13.4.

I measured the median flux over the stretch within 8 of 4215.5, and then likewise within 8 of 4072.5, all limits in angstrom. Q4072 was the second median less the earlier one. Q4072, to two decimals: 0.13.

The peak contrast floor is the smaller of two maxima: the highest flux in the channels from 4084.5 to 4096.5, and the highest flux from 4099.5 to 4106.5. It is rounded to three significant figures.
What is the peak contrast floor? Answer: 5.36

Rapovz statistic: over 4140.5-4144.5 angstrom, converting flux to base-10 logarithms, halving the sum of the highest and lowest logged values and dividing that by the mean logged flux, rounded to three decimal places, 0.989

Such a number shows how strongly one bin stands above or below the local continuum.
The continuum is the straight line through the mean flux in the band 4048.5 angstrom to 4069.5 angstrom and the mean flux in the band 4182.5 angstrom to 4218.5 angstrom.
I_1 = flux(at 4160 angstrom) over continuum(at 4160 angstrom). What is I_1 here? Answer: 0.81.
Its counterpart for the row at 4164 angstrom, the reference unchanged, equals 1.41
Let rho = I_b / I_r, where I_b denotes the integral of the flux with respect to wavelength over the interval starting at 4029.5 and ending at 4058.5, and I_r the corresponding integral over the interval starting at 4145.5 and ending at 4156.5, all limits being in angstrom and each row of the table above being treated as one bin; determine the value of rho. 2.60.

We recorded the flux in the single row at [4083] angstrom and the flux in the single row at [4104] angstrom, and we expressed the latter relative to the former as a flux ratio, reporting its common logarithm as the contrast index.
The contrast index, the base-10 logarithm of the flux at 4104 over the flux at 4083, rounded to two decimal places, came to -0.21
